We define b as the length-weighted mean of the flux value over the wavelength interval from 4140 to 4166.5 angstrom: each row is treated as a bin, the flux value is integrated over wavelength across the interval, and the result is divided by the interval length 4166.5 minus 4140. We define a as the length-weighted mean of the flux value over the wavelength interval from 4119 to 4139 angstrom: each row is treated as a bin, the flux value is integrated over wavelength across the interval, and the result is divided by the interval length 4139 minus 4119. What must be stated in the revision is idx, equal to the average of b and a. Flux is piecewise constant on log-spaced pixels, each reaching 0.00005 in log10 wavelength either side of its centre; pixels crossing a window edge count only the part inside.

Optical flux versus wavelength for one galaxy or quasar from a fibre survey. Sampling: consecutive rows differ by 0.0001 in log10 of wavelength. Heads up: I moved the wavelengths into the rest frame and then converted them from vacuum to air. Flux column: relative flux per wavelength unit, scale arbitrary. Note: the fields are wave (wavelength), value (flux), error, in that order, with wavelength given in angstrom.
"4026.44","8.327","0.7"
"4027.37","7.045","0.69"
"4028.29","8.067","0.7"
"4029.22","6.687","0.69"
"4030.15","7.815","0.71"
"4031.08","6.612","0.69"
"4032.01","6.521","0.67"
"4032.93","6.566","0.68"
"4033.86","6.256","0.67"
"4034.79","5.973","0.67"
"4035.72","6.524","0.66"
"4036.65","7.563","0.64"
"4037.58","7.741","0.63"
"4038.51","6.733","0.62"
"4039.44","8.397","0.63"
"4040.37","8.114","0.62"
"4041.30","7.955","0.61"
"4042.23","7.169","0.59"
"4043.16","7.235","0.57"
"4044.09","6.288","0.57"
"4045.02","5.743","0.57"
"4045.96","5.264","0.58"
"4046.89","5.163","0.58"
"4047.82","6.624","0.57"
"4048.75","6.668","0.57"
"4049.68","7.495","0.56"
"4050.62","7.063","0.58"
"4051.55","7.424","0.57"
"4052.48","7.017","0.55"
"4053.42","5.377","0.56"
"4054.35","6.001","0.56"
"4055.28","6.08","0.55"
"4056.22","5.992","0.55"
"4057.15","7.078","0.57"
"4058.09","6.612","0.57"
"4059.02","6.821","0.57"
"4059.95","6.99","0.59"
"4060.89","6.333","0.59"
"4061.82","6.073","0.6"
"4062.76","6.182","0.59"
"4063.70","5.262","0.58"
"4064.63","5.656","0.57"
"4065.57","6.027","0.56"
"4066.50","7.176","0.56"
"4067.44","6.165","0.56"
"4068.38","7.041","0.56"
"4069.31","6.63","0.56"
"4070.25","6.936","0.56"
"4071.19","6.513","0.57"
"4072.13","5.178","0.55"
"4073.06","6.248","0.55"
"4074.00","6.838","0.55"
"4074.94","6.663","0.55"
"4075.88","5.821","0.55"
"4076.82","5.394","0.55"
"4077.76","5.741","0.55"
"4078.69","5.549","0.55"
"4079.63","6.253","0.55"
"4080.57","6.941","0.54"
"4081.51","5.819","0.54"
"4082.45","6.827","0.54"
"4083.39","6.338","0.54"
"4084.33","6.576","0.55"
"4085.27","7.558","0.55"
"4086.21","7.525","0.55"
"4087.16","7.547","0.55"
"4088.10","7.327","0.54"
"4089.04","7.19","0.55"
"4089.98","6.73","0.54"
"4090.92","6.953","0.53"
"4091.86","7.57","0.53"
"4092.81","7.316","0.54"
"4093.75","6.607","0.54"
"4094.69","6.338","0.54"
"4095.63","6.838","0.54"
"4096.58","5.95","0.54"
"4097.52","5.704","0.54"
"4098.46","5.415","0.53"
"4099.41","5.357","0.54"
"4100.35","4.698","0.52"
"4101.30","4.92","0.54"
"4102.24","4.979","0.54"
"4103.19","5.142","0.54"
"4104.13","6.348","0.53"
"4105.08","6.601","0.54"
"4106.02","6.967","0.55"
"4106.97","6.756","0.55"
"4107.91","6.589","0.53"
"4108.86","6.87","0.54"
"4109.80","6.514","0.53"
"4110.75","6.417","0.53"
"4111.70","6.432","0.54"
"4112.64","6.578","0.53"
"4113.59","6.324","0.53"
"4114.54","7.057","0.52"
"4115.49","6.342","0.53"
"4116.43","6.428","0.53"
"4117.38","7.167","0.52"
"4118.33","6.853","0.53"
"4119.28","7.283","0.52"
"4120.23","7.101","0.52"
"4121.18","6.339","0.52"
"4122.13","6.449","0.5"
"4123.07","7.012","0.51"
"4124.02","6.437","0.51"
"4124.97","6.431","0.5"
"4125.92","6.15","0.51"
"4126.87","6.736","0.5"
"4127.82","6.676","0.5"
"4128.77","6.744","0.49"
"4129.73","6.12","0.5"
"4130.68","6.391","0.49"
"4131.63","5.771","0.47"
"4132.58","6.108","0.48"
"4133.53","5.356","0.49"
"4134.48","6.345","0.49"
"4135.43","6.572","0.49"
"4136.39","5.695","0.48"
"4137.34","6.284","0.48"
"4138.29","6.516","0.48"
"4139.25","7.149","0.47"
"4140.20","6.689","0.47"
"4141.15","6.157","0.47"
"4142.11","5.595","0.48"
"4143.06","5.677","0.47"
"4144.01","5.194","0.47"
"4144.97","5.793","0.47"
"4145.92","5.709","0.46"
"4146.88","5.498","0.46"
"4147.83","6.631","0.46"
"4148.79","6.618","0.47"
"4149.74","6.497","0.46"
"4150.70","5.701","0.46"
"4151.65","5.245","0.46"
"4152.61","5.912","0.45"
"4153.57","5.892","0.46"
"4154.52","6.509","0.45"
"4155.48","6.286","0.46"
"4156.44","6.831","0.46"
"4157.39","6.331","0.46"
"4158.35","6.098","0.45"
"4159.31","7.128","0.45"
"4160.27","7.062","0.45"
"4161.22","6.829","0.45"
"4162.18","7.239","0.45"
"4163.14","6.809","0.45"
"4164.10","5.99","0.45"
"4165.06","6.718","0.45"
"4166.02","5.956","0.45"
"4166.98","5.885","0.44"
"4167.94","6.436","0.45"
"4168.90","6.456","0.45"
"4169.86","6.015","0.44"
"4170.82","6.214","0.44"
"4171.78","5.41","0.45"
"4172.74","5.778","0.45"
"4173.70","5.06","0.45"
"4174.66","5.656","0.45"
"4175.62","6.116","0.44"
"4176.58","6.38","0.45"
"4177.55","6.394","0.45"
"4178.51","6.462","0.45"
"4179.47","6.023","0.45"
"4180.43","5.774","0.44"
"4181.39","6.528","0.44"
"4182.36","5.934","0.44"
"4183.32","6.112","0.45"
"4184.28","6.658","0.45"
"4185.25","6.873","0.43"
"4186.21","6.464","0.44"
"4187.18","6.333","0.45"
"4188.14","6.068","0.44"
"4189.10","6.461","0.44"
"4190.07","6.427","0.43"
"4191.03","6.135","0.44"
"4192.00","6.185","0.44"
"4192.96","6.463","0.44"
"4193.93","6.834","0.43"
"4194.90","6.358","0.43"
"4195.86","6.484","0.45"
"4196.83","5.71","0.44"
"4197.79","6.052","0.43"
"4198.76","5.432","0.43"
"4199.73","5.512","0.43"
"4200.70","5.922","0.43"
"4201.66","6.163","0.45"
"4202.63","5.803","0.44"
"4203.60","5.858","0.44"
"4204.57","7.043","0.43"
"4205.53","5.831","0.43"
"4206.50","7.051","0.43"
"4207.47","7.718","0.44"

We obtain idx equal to 6.32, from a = 6.4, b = 6.23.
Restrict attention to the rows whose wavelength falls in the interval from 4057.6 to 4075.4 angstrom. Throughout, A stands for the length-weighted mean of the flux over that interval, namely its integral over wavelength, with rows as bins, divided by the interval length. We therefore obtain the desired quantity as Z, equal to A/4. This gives 1.60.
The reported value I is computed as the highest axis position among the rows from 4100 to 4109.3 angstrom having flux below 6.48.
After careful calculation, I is 4104.13 angstrom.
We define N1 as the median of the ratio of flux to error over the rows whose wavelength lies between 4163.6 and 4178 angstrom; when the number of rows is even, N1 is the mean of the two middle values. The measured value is 13.7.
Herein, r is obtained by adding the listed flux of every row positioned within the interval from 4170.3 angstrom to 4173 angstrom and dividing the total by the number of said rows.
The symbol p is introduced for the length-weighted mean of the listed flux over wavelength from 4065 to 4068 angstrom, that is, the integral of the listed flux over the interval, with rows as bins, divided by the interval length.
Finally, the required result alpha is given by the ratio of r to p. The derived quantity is 0.90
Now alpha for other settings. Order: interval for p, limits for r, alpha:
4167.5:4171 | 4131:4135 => 0.94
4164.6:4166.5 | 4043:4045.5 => 1.01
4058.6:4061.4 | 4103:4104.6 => 0.86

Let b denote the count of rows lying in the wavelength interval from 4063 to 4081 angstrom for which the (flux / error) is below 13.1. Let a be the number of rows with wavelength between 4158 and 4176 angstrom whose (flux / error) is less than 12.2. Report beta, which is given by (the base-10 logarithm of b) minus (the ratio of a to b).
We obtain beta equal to 1.2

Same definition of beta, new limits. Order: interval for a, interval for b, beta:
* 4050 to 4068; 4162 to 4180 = -3.1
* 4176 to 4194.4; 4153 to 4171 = 0.0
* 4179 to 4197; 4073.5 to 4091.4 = 1.1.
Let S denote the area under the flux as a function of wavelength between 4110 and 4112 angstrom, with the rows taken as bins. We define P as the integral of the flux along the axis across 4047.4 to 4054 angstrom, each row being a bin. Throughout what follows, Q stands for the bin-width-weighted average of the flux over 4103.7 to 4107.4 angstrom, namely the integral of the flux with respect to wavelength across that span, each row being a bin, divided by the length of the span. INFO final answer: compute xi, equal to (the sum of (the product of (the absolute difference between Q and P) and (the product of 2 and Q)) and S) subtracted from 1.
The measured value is -521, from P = 45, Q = 6.66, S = 13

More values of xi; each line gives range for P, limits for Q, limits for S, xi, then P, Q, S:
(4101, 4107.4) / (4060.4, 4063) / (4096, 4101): -424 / 38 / 6.19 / 27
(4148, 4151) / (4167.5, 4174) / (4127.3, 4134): -195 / 19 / 5.93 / 41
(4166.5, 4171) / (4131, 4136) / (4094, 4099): -293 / 28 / 6.04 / 30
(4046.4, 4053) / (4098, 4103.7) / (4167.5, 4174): -440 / 45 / 5.09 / 39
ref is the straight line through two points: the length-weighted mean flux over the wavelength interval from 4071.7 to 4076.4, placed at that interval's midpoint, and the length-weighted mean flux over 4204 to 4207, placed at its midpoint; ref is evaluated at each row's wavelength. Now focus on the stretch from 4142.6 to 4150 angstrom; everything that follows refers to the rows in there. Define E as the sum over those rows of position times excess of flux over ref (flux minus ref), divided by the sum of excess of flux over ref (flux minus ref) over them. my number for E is 4144.5 angstrom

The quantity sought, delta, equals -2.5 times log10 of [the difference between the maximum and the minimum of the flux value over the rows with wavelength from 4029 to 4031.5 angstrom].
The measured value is -0.2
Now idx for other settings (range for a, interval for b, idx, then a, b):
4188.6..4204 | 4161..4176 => 6.13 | 6.1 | 6.15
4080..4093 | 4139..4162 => 6.61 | 7.0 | 6.22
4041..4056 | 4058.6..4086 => 6.42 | 6.5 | 6.34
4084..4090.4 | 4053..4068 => 6.73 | 7.2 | 6.25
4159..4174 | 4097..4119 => 6.26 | 6.3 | 6.20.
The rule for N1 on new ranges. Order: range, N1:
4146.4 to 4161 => 13.8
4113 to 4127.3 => 12.9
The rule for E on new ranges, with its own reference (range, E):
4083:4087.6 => 4086.0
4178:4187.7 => 4181.3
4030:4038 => 4034.1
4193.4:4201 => 4198.8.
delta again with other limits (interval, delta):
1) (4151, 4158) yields -0.5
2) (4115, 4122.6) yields 0.1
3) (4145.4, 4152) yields -0.4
